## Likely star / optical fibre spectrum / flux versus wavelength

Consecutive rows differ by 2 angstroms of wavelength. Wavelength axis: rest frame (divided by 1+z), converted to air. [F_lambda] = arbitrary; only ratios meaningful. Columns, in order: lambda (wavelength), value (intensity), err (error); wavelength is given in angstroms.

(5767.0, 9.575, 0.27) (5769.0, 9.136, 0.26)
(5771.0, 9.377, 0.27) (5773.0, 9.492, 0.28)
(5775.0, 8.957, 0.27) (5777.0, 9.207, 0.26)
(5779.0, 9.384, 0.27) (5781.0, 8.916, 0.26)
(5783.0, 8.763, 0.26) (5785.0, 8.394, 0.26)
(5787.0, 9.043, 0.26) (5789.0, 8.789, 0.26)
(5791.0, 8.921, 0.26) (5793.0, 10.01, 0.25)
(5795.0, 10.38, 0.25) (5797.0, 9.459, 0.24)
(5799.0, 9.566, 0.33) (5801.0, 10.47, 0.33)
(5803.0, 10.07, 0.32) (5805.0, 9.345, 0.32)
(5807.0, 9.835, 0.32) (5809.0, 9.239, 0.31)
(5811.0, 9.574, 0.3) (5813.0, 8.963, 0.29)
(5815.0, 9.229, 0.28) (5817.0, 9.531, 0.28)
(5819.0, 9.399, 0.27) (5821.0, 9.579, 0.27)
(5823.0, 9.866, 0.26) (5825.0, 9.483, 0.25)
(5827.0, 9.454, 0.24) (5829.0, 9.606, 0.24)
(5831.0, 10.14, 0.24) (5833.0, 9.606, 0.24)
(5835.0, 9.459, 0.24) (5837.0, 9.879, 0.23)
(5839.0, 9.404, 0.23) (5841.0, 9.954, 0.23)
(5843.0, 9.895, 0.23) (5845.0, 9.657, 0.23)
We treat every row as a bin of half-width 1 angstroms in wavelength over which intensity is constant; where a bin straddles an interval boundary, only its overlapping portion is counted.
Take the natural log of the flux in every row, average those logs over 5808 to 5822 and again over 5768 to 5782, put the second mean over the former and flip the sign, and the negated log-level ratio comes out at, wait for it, -0.99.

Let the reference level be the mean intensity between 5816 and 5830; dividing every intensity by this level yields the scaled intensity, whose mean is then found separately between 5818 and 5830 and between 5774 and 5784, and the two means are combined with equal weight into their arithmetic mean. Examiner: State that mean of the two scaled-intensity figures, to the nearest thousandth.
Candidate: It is 0.973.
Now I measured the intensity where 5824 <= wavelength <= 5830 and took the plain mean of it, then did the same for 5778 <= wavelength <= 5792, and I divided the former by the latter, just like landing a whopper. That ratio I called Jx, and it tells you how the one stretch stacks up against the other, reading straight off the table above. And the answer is 1.071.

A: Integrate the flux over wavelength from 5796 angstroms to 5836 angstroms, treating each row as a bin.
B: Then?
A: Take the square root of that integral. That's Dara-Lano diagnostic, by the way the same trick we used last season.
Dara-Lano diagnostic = 19.6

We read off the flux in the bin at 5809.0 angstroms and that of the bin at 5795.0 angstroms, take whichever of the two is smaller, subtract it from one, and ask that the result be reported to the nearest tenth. -8.2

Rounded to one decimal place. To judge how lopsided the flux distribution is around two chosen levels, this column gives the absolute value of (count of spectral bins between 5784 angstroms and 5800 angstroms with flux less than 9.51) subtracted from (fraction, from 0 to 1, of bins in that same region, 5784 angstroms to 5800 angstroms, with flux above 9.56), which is 4.6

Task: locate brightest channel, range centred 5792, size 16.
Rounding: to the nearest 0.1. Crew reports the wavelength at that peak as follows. 5795.0 angstroms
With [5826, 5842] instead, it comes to 5831.0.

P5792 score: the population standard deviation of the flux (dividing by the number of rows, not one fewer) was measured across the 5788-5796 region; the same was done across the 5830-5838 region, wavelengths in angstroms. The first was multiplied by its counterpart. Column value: 0.18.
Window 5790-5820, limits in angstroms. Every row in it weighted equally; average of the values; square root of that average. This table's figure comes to 3.10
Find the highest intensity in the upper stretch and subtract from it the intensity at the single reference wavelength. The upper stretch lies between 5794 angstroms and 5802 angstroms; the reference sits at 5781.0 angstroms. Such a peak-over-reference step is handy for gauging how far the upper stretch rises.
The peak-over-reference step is 1.6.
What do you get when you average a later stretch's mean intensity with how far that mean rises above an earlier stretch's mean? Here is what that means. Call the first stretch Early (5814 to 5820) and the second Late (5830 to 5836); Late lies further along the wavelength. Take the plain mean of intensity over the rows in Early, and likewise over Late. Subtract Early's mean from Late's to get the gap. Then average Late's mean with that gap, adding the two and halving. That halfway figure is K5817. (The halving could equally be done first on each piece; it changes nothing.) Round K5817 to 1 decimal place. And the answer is 5.0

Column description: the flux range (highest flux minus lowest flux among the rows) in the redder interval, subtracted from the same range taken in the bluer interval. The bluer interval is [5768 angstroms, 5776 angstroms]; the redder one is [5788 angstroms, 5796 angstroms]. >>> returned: -1.1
